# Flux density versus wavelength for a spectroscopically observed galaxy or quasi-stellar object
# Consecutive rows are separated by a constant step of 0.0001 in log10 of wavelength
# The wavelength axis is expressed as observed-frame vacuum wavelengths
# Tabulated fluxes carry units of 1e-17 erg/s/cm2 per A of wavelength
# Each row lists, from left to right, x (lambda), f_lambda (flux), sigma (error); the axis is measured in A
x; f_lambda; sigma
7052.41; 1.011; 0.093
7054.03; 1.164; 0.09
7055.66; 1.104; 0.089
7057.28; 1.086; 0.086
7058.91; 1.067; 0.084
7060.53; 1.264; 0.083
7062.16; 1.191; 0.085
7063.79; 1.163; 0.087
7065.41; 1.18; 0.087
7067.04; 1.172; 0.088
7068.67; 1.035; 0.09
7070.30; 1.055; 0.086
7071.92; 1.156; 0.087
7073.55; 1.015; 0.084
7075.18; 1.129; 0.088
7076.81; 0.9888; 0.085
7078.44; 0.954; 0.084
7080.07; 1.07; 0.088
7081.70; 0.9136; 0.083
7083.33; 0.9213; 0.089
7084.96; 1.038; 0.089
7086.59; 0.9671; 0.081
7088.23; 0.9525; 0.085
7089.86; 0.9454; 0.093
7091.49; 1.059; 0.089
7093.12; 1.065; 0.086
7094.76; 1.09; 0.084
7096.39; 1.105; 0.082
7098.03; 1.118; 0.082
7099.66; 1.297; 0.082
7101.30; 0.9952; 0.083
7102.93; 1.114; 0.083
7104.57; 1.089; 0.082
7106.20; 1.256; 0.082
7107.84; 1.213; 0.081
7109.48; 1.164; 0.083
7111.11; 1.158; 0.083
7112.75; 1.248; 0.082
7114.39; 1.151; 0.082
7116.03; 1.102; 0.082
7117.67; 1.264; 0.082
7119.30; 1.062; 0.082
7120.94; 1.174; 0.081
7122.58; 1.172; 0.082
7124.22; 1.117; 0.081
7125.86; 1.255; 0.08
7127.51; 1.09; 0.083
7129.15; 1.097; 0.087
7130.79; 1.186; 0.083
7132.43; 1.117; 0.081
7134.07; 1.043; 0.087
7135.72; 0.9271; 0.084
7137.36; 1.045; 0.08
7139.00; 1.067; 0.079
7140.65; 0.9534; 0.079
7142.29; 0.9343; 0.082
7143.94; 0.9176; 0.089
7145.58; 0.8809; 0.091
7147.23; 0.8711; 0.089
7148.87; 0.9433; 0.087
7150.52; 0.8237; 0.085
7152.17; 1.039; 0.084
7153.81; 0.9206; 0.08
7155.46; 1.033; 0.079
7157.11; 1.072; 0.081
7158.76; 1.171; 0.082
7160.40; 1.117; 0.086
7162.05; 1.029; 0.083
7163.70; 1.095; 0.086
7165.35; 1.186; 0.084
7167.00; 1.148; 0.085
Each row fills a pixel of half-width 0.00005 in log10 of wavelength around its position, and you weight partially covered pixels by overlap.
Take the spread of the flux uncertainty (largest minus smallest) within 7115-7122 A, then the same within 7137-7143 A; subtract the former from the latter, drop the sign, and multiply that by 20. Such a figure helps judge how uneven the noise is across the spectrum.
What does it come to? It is 0.040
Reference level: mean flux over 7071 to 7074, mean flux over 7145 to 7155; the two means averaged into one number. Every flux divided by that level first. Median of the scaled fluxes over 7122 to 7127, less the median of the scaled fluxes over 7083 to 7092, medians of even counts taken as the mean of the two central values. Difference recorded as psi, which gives 0.21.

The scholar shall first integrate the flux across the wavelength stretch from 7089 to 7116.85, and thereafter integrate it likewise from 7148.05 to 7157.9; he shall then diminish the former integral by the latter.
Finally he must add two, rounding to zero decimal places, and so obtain 24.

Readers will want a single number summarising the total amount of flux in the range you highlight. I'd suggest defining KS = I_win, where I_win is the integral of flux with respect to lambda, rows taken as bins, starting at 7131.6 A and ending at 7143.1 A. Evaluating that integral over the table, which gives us 11.6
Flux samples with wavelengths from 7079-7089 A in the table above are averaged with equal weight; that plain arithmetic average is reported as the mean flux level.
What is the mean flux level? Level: 0.98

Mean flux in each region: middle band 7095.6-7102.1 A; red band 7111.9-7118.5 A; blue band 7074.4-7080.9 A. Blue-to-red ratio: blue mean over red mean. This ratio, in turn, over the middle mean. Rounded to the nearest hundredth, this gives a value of 0.77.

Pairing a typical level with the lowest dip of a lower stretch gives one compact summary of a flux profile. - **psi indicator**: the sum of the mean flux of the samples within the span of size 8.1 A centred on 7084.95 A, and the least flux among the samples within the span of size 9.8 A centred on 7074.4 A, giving 1.91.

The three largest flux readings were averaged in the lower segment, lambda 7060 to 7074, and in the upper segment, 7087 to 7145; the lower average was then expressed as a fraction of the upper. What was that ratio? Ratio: 0.95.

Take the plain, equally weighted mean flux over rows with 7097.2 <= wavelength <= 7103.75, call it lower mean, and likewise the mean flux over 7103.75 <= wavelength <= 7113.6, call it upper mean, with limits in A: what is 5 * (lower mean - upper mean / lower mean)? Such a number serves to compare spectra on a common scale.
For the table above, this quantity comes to 0.40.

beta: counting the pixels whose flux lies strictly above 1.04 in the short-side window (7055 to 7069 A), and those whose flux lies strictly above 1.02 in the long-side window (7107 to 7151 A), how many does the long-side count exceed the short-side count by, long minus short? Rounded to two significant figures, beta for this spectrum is 11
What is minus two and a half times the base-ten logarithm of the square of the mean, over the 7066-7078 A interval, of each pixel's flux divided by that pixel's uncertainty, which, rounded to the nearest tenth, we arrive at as -5.5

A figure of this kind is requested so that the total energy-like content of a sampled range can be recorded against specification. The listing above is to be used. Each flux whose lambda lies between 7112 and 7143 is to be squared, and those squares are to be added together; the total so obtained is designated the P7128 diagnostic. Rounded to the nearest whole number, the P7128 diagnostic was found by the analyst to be 23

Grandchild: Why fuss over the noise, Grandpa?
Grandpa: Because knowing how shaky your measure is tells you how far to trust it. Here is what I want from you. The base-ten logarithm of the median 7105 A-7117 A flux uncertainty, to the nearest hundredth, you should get -1.09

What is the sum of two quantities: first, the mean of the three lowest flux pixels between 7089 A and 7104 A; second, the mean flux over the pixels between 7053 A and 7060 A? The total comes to 2.11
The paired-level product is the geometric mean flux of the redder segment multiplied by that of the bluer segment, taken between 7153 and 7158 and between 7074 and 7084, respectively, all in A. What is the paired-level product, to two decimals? 1.00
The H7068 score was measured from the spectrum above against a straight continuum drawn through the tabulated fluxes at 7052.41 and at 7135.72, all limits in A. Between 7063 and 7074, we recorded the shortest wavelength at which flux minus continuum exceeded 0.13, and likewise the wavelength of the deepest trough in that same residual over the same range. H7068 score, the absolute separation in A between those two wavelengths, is 9.8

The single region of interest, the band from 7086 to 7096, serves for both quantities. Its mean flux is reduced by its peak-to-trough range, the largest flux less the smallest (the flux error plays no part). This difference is 0.87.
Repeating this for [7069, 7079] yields 0.85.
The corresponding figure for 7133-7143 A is 0.86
